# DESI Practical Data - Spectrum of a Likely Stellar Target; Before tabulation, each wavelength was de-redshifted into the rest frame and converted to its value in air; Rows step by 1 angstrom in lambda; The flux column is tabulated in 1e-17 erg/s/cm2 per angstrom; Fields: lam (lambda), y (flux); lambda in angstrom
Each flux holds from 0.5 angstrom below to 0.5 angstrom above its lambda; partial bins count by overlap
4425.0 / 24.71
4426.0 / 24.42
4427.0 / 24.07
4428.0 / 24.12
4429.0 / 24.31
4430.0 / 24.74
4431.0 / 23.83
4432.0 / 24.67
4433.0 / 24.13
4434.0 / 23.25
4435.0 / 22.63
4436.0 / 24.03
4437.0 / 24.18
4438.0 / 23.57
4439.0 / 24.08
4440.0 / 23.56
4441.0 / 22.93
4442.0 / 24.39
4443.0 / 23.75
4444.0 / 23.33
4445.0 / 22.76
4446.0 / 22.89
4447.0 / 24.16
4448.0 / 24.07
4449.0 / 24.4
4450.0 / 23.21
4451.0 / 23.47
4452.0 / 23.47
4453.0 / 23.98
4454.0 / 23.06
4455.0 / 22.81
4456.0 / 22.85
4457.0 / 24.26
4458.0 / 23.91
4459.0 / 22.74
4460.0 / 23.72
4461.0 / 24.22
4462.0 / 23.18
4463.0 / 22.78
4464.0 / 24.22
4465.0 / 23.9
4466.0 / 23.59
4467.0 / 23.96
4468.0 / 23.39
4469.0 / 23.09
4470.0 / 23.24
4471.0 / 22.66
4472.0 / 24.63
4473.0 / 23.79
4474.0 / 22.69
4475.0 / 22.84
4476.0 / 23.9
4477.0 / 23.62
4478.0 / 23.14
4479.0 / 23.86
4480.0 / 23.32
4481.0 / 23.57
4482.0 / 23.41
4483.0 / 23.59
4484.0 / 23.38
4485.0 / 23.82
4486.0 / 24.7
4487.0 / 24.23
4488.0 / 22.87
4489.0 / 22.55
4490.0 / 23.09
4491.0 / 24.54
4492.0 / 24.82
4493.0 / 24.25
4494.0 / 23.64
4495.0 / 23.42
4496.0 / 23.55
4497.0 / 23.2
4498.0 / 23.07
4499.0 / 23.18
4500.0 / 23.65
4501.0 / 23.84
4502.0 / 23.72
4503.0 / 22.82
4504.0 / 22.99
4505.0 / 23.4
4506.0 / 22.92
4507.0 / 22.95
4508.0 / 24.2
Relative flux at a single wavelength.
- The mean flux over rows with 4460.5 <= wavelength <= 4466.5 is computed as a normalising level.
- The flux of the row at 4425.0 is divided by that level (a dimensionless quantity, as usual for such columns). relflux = 1.04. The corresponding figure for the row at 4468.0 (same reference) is 0.99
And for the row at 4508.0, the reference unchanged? 1.02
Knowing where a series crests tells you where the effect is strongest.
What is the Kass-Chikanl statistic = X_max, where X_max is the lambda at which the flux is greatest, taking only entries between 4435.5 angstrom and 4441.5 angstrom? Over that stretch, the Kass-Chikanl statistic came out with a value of 4437.0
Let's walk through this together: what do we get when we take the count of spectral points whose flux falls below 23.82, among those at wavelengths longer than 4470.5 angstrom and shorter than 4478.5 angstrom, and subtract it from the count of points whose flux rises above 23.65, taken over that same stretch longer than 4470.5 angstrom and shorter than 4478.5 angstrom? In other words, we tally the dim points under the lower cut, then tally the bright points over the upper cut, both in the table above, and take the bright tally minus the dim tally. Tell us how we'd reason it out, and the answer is -3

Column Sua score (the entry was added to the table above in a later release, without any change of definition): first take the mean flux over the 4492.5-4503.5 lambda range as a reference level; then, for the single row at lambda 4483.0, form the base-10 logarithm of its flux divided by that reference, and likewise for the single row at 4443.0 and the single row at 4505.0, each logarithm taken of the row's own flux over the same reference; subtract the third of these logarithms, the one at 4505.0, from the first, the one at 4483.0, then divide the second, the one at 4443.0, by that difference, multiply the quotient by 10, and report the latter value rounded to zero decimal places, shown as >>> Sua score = 14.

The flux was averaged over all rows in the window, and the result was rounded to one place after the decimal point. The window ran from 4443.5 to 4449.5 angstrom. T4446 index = 23.6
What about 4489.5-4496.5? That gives 23.9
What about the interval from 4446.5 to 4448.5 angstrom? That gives 24.1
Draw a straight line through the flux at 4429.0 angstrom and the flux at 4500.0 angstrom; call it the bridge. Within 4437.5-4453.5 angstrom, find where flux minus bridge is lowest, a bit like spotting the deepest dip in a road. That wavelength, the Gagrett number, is 4445.0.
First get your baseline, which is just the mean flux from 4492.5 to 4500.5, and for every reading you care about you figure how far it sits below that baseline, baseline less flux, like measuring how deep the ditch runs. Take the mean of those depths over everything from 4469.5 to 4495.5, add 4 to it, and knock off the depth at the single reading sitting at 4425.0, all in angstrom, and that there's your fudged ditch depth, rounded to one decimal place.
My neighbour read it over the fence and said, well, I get 5.1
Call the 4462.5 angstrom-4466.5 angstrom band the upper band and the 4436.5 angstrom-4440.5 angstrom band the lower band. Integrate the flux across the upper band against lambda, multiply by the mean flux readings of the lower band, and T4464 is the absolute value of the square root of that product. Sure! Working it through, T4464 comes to 47.5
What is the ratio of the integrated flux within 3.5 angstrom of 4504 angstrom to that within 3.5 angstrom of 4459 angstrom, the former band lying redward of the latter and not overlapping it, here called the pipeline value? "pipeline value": 0.99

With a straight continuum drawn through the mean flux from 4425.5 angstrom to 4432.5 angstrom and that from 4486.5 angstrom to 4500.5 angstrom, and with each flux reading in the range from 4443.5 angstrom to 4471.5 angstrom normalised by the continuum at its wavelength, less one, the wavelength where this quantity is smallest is 4445.0 angstrom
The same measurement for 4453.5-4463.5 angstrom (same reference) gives 4459.0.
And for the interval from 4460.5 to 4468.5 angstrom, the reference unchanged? 4463.0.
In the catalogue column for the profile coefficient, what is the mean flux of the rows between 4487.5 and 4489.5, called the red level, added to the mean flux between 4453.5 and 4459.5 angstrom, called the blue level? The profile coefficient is 46.0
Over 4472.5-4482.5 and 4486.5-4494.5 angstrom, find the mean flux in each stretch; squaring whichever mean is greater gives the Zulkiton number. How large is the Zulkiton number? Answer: 564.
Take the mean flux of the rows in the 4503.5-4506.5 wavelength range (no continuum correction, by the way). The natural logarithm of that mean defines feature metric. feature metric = 3.14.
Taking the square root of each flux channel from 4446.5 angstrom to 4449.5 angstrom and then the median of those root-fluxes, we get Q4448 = 4.915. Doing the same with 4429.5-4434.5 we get 4.912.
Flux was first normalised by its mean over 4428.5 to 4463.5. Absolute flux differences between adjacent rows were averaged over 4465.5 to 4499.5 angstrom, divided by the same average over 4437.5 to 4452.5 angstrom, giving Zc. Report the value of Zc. 0.94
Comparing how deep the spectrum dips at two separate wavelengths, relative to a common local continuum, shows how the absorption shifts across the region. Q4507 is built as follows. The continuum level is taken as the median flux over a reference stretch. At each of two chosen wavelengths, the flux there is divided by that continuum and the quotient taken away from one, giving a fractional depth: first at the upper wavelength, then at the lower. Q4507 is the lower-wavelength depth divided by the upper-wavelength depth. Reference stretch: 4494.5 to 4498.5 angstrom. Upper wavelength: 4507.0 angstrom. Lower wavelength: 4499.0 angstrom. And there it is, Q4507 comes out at 0.36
